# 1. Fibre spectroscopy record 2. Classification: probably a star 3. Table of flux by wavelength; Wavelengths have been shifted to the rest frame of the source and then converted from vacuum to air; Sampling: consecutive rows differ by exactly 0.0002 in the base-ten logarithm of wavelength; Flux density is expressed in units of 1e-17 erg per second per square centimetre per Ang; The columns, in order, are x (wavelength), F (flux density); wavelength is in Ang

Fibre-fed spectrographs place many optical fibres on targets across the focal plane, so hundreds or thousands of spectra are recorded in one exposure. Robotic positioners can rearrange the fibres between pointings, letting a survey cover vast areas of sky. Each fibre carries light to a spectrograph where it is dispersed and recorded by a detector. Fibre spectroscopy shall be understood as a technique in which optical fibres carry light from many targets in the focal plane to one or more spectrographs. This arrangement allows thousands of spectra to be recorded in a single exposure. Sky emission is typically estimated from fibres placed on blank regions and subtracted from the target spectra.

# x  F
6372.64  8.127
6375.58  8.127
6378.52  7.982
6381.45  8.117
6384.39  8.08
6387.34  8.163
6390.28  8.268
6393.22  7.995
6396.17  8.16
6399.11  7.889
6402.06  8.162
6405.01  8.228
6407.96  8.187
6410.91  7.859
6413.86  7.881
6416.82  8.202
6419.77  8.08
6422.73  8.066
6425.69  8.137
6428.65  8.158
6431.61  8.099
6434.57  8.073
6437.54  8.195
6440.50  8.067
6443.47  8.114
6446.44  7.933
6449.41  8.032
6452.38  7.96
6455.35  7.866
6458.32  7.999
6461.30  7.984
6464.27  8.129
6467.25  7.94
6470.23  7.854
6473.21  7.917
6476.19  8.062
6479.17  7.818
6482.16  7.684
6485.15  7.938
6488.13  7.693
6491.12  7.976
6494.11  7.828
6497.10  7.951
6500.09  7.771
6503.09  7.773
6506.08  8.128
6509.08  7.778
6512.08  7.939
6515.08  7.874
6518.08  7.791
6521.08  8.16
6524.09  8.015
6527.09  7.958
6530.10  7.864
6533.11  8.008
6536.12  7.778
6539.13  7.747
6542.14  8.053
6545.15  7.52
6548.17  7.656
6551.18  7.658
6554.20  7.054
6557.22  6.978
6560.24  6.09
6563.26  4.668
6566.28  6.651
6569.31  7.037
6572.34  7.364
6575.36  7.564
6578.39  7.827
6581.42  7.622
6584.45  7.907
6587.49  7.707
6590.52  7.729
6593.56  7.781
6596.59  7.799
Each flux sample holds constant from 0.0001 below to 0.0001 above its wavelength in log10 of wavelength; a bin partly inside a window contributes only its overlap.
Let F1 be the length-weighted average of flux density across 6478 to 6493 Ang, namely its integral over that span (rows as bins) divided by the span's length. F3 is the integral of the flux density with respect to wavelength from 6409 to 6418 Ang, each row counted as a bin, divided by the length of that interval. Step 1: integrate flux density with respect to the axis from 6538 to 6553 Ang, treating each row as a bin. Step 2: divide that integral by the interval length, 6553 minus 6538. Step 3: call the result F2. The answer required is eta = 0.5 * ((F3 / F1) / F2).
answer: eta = 0.0662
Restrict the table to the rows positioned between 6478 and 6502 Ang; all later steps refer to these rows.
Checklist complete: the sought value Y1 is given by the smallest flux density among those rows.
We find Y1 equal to 7.684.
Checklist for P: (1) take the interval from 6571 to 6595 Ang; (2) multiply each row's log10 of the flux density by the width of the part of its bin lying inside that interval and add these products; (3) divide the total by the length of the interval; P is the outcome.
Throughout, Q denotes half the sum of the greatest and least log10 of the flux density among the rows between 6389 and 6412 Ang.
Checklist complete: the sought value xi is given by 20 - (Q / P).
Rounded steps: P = 0.886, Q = 0.906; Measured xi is 19.0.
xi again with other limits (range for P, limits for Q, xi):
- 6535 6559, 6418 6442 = 19.0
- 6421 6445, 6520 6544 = 19.0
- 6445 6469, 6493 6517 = 19.0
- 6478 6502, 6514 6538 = 19.0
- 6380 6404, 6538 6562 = 19.1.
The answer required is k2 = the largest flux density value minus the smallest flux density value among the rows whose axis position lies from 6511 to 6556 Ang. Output 1.11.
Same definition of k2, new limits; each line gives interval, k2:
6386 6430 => 0.41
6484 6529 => 0.47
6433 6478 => 0.34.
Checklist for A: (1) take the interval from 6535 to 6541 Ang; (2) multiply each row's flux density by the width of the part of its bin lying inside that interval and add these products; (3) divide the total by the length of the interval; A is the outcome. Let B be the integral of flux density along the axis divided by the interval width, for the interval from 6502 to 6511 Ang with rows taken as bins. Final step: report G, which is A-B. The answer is -0.12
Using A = 7.78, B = 7.90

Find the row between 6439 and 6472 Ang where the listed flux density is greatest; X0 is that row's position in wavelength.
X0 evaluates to 6464.27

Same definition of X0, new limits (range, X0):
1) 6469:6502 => 6476.19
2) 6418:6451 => 6437.54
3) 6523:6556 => 6542.14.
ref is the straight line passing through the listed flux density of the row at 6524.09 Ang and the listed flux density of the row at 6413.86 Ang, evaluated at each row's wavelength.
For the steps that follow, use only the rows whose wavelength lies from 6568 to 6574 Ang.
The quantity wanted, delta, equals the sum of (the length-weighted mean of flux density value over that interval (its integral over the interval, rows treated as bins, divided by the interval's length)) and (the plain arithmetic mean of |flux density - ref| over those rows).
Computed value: 8.09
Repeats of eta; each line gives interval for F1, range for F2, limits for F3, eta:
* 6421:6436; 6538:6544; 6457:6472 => 0.0623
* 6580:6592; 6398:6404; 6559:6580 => 0.0542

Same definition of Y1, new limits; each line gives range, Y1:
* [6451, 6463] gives 7.866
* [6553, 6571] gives 4.668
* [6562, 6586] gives 4.668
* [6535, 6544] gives 7.747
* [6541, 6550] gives 7.52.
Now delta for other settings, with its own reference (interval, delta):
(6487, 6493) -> 7.98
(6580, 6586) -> 8.08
